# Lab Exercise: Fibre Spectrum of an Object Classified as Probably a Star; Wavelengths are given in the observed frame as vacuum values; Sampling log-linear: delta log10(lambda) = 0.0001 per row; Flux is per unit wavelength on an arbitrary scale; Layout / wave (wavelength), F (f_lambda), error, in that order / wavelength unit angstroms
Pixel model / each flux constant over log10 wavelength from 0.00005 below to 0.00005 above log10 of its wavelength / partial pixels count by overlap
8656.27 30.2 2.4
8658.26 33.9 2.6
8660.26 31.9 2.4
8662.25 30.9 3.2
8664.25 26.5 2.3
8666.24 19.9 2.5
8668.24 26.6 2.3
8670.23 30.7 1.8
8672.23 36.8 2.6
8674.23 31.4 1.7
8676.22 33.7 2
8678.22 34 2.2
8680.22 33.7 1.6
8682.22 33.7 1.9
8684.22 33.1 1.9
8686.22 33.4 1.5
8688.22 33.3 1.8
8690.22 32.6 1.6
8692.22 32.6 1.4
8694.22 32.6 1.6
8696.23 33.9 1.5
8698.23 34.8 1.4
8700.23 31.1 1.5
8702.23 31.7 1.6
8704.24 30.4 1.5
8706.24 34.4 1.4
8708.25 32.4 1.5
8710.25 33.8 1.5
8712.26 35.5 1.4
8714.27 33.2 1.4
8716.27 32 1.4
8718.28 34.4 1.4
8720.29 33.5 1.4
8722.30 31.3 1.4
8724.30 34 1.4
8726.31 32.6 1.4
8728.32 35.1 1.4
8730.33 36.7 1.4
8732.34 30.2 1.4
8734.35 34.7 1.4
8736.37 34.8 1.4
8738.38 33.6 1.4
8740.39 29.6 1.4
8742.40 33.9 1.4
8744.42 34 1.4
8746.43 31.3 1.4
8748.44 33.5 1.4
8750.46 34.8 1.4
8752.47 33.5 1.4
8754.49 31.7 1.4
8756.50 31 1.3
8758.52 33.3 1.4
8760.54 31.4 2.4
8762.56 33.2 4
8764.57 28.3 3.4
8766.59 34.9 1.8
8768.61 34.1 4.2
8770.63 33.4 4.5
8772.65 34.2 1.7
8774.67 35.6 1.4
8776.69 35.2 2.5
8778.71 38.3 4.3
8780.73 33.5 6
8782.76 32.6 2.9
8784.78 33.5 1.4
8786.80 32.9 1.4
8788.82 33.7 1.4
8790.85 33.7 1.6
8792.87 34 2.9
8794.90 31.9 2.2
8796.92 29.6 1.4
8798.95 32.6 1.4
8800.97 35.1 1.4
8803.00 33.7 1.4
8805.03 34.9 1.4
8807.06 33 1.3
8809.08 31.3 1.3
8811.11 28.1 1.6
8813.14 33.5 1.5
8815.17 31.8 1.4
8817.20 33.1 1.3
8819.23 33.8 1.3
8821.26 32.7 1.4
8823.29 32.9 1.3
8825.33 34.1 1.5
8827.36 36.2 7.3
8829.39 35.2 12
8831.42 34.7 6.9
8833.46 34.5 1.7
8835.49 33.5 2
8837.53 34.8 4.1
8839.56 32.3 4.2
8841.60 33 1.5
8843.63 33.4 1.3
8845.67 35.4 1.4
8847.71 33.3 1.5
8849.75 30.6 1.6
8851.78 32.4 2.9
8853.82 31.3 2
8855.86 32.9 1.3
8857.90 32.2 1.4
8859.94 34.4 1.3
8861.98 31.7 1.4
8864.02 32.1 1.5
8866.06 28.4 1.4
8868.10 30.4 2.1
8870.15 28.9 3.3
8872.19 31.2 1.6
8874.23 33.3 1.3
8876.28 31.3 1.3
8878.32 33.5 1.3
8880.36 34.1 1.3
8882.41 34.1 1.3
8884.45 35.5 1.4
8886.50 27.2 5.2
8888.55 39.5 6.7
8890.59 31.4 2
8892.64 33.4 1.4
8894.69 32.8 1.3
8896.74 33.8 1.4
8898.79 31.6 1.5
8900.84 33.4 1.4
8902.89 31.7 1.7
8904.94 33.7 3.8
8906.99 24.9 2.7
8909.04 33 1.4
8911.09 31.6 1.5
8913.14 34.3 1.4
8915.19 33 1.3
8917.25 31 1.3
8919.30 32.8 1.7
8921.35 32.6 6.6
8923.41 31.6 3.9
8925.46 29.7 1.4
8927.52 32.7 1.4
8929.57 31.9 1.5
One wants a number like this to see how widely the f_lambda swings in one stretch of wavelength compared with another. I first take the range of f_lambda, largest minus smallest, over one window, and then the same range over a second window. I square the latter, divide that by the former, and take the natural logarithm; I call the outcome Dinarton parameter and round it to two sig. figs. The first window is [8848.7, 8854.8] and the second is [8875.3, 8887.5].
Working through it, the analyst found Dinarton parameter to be 3.6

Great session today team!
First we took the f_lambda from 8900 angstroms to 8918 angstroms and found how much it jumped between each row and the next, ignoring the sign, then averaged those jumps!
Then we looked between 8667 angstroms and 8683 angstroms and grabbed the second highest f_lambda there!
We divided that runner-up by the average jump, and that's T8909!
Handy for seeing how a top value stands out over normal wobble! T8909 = 10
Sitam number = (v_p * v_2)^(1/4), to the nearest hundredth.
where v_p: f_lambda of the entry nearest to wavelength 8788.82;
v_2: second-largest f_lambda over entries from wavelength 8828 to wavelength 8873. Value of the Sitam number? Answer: 5.87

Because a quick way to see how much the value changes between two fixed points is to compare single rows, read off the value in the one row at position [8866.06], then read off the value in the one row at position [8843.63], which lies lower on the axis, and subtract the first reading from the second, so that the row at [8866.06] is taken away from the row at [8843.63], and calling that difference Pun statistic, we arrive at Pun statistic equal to 5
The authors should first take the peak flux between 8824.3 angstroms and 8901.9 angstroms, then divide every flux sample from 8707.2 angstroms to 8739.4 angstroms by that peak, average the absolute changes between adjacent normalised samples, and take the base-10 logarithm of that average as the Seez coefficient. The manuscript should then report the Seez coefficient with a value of -1.26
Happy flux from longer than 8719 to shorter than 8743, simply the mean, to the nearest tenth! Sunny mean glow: 33.3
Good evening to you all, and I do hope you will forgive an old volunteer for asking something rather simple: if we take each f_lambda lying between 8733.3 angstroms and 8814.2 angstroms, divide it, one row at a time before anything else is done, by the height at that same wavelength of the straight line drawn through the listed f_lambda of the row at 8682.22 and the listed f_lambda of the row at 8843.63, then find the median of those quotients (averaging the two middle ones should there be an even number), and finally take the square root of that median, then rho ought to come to 1.00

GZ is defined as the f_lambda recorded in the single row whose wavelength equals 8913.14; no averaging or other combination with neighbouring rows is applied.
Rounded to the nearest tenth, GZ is 34.3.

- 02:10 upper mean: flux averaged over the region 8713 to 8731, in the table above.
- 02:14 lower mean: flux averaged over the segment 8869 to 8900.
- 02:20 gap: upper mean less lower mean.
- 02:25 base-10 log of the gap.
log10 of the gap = -0.06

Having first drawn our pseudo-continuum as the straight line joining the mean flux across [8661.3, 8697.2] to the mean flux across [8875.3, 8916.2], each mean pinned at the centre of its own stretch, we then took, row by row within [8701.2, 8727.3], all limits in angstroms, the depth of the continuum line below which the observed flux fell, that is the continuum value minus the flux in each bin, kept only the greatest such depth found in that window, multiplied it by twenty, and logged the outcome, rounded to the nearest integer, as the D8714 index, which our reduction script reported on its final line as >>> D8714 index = 27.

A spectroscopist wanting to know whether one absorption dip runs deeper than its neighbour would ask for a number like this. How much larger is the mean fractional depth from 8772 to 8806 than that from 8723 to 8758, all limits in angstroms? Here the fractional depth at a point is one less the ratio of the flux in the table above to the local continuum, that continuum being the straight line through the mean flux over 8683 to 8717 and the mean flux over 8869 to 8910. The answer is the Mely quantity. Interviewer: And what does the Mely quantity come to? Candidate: -0.023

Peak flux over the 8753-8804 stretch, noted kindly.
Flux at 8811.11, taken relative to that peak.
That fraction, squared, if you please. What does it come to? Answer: 0.54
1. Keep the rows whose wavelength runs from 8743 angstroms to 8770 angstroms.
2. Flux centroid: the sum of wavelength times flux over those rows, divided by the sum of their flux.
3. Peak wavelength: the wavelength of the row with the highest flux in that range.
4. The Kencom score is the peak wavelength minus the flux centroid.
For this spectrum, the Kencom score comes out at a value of 10.1 angstroms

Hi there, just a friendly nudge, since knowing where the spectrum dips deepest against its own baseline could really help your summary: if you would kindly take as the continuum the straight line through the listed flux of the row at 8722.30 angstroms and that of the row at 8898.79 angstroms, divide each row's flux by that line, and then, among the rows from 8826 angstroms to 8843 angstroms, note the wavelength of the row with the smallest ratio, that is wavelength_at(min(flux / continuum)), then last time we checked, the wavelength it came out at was 8839.56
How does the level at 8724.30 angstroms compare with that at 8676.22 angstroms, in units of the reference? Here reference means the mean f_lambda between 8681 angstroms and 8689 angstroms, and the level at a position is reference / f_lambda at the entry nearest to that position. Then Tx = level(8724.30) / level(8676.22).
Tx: 0.99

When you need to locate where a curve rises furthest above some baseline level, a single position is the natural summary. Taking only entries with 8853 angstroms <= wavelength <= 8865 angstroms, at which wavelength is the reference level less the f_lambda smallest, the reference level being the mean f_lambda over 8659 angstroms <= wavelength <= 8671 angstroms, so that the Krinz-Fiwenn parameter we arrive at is 8859.94 angstroms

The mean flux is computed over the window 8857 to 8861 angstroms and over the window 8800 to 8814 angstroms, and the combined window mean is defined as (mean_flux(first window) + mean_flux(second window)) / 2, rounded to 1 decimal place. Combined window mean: 33.0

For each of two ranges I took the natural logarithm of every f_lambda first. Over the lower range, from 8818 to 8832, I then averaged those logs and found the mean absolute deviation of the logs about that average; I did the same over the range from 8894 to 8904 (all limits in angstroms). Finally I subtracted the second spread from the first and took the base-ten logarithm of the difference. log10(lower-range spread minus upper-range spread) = -2.4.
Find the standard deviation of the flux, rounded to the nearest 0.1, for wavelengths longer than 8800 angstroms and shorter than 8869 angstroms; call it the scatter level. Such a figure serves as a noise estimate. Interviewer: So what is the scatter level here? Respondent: 1.8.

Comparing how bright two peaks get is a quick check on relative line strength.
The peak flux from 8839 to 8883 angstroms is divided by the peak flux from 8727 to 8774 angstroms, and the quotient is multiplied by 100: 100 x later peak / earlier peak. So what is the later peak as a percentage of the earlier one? 96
